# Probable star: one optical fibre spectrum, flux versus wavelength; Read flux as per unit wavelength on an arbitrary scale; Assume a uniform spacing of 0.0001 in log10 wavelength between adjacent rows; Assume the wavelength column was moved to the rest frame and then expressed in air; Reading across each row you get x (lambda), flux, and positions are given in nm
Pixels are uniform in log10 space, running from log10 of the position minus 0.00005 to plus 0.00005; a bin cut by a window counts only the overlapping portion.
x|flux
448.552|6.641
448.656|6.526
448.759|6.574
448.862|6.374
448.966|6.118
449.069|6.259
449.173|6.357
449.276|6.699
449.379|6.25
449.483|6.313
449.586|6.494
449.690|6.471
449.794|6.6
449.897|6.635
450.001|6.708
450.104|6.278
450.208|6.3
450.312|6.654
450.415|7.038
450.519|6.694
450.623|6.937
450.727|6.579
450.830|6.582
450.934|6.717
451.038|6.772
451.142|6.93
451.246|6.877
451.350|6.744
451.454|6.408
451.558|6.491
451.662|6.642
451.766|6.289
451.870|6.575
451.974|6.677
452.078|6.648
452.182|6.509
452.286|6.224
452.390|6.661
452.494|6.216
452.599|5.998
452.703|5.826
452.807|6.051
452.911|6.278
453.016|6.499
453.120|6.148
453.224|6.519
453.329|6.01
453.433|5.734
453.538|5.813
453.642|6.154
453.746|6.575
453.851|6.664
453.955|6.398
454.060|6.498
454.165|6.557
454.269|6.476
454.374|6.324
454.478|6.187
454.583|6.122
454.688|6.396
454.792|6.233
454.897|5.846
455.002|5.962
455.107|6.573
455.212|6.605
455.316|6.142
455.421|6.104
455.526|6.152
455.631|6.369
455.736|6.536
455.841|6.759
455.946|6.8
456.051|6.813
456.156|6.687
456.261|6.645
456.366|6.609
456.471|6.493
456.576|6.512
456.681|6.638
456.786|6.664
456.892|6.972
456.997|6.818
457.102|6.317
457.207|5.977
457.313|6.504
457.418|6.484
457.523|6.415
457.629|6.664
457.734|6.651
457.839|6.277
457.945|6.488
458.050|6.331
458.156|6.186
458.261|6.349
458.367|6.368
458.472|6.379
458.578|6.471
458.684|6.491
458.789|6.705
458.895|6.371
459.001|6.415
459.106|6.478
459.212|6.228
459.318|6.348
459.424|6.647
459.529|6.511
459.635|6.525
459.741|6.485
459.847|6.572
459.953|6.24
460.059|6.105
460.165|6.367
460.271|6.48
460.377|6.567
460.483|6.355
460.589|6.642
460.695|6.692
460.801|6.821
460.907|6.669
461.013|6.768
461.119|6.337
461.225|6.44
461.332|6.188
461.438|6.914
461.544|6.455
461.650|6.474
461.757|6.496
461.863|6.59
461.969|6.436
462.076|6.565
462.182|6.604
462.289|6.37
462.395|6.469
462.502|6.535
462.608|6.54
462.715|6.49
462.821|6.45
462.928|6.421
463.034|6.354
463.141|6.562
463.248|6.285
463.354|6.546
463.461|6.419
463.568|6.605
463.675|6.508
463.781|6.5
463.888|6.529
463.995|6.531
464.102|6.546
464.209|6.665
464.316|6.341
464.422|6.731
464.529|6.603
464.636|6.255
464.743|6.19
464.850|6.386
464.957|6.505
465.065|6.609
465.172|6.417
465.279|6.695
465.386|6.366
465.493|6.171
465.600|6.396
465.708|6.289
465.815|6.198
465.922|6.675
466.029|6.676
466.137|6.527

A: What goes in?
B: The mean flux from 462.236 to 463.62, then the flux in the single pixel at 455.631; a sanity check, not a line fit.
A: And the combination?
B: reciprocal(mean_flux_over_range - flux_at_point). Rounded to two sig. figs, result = 10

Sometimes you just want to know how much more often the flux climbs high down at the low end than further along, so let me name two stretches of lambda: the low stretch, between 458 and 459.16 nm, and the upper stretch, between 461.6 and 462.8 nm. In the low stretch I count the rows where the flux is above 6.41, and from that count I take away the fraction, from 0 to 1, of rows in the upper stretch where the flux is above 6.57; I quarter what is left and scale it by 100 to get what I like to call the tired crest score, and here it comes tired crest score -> 120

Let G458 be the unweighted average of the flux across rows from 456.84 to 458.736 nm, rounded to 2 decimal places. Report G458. 6.45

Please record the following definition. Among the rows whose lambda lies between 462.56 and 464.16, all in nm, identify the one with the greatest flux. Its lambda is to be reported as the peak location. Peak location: 463.568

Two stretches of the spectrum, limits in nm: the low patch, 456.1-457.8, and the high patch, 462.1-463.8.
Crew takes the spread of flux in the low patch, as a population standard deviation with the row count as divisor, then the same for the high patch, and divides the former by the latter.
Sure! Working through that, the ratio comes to 2.4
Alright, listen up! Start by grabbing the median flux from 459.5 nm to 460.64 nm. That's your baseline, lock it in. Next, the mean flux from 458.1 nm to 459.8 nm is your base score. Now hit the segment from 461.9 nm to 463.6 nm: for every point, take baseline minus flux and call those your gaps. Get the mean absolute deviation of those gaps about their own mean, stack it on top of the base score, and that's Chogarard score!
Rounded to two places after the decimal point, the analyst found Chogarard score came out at 6.51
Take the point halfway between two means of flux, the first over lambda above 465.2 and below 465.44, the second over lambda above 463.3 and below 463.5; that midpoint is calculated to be 6.51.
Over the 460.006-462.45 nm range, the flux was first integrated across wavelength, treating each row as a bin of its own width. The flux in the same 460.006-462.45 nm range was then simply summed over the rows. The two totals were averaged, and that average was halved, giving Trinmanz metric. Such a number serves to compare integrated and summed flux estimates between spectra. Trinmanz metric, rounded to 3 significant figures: 41.4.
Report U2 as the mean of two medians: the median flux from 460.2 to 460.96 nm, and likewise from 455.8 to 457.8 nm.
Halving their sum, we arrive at 6.64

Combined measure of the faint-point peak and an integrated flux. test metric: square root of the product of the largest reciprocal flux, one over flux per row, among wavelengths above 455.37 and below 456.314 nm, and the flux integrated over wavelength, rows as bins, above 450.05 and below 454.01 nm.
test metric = 2.0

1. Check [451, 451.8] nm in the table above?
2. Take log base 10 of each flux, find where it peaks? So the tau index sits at 451.142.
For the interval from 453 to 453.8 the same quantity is 453.746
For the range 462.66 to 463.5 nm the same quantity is 463.141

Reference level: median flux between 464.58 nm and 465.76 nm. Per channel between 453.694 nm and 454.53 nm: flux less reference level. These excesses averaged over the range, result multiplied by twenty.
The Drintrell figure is 1.5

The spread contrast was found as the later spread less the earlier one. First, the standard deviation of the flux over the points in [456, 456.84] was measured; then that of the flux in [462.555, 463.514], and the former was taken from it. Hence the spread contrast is -0.01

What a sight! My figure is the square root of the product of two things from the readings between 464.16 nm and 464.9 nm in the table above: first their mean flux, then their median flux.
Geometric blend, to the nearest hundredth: 6.42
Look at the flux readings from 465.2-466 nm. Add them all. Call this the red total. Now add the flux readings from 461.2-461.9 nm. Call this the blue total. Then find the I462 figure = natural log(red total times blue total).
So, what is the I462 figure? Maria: 7.62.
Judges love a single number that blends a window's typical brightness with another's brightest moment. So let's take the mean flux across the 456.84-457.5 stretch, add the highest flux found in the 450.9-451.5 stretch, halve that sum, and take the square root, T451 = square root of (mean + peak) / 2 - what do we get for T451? 2.59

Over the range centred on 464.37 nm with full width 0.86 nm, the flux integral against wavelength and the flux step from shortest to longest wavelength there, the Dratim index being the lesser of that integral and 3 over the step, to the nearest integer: -9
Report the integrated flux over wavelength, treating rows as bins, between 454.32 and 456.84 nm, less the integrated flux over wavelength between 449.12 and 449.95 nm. 11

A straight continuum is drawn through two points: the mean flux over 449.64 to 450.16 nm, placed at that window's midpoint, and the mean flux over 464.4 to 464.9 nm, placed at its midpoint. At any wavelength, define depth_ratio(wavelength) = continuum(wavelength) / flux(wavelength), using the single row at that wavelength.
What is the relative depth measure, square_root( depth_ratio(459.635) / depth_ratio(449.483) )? 0.98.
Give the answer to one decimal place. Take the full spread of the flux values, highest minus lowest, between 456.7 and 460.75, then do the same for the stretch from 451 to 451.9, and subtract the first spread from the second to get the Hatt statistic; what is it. -0.4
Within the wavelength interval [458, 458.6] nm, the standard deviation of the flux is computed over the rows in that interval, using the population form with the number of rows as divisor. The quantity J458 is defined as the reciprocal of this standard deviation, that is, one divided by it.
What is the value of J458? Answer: 12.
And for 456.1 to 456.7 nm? 14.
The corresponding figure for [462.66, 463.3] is 11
